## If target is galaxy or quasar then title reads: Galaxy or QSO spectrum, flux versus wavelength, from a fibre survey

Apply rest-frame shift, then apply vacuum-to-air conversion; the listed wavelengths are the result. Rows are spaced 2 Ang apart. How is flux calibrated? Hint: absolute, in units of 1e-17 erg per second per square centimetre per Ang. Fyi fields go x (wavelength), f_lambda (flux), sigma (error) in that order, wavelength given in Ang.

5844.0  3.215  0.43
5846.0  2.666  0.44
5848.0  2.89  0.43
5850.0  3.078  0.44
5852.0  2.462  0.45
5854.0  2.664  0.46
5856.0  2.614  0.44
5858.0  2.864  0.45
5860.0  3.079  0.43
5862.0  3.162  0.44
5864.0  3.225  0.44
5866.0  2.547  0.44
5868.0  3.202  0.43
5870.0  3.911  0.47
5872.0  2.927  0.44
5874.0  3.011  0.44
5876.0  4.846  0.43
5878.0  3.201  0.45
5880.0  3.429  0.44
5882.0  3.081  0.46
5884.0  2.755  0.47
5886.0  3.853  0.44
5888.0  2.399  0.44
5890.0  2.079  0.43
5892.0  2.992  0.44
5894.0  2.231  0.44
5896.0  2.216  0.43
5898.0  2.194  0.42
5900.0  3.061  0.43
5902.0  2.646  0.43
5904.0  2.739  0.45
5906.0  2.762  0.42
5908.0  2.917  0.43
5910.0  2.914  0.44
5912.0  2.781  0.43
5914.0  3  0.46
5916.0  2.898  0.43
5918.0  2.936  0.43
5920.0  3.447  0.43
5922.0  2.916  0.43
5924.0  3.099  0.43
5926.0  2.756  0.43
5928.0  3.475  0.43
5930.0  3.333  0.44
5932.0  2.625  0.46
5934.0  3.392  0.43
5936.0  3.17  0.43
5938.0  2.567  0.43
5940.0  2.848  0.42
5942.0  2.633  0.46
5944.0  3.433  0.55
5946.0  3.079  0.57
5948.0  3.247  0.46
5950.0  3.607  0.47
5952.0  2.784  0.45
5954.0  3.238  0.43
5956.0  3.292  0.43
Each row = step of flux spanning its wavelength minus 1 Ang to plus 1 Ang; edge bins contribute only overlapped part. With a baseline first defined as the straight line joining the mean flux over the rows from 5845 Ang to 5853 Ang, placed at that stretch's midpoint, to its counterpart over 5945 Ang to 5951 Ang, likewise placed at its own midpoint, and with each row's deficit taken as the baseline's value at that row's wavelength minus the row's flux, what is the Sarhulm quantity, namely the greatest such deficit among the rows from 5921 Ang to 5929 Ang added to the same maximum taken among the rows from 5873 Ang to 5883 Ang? 0.3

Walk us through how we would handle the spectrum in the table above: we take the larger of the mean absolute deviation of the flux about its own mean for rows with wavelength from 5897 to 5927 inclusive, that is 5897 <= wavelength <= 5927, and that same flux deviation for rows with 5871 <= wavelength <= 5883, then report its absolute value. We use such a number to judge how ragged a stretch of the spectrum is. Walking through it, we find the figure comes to 0.48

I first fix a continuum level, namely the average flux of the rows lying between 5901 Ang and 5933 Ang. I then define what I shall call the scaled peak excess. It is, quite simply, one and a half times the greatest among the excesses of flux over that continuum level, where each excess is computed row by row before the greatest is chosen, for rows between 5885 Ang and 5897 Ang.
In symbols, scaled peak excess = 1.4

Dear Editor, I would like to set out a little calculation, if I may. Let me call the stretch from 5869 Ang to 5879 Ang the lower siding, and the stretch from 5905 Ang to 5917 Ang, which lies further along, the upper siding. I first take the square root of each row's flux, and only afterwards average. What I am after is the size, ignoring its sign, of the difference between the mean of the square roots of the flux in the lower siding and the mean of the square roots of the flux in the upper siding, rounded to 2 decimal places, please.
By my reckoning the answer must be 0.19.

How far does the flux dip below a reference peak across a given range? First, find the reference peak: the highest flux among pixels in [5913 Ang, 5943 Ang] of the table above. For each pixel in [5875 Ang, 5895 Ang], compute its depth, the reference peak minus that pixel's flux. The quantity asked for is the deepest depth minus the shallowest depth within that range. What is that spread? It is 2.8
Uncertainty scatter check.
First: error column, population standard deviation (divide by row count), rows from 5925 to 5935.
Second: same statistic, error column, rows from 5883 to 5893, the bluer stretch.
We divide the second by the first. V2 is 1.2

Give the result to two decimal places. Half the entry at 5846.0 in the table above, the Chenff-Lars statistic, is 1.33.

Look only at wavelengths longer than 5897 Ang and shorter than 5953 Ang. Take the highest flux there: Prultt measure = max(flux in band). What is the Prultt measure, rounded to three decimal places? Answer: 3.607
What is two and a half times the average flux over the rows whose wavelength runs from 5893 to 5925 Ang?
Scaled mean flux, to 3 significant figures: 6.99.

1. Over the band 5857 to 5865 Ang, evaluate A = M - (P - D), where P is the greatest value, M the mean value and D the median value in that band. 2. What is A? 2.98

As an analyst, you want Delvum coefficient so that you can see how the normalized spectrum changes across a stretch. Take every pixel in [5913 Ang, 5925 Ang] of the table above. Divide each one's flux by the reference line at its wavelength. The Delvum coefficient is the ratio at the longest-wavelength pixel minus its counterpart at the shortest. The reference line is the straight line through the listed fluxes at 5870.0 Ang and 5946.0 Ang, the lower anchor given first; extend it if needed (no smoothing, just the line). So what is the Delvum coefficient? 0.06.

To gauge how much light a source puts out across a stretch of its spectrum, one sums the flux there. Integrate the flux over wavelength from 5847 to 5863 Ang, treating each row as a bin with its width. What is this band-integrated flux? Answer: 46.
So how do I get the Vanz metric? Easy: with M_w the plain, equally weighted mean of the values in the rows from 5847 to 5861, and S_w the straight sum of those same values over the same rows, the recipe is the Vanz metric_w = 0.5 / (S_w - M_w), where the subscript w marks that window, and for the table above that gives 0.0297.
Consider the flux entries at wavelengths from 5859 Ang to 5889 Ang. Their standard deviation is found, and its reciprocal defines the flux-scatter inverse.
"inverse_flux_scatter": 1.7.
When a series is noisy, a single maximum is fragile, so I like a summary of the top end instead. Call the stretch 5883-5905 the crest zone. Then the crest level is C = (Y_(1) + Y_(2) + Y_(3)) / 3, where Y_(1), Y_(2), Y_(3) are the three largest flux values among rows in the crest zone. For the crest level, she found 3.3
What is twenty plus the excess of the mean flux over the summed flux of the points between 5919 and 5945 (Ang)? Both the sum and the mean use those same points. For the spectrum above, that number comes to -17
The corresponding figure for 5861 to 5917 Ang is -60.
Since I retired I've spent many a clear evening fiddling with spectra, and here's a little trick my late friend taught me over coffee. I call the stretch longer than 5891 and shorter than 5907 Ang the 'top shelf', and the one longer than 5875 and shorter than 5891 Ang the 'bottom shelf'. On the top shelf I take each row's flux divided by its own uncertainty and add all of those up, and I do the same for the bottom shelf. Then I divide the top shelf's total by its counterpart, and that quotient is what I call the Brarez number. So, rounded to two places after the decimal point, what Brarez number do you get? 0.83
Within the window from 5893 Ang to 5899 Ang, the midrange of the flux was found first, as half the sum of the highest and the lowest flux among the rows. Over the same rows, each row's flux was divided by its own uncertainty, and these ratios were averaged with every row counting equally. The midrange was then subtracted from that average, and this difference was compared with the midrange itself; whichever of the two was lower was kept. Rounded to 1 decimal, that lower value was 2.2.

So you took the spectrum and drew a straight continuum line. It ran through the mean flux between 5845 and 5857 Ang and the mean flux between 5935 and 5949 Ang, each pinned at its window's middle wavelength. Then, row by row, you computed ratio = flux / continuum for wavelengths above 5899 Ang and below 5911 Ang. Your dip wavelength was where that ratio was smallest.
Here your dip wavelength 5902.0 Ang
